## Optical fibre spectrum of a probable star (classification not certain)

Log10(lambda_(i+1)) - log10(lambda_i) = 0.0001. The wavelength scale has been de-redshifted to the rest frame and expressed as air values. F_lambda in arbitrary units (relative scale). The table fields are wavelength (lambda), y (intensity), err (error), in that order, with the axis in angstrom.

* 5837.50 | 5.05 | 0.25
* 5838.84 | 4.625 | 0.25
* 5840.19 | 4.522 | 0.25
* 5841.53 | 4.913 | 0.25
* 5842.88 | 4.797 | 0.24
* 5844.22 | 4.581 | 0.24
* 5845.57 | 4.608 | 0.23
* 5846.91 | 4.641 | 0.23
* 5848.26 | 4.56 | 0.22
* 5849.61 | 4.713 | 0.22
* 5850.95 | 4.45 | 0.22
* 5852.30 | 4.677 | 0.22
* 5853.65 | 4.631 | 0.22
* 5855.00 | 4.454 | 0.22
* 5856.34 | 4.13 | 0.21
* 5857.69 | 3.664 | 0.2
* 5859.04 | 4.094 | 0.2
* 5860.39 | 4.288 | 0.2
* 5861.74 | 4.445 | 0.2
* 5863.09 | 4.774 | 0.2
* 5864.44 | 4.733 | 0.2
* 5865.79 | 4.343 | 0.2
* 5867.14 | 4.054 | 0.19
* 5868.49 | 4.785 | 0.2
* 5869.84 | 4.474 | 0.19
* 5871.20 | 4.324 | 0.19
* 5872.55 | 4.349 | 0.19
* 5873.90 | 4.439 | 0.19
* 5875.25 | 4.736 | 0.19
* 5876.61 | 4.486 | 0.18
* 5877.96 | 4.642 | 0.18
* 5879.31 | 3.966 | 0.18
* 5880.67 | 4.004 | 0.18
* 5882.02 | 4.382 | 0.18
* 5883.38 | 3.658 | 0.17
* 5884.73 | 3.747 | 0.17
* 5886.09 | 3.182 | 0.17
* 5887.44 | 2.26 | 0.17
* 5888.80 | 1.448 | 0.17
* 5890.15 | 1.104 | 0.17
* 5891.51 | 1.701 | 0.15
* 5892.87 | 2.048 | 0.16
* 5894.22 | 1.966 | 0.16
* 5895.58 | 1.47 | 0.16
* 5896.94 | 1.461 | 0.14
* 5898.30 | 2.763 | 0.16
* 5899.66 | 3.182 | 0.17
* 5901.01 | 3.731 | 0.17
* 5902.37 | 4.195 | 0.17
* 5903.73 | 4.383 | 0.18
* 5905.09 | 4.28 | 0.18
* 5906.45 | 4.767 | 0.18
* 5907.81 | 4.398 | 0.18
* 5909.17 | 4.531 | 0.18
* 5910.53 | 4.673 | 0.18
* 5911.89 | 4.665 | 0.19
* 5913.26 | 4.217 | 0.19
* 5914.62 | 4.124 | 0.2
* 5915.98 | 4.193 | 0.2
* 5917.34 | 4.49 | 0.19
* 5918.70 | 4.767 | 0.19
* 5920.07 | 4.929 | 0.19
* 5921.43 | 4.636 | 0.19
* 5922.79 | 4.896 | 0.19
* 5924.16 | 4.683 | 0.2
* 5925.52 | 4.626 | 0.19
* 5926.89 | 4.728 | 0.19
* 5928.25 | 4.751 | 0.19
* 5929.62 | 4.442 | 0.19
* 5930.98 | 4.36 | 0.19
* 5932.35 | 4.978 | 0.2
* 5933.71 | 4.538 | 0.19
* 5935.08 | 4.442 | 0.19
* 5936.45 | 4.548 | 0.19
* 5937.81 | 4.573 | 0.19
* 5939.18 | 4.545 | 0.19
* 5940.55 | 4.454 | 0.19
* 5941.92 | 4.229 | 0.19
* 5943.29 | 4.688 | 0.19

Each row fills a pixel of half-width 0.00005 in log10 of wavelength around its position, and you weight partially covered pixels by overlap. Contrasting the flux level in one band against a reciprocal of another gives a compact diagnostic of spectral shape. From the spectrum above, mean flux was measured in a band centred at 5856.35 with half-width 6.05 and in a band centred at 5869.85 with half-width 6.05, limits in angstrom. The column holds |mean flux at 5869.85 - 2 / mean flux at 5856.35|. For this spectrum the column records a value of 4.01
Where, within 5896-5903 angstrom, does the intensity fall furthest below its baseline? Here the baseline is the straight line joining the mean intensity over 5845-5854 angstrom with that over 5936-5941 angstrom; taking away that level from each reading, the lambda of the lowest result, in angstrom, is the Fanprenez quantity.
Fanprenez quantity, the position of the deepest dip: 5896.94 angstrom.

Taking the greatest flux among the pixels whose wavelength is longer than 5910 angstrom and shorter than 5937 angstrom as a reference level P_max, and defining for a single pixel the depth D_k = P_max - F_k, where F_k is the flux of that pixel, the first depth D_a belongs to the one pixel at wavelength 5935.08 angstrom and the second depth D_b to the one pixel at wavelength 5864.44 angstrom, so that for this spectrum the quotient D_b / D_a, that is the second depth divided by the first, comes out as 0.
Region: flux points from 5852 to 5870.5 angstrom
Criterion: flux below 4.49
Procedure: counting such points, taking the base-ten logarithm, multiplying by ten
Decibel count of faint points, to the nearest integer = 10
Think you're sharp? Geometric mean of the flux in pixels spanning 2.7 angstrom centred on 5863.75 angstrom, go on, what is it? 4.75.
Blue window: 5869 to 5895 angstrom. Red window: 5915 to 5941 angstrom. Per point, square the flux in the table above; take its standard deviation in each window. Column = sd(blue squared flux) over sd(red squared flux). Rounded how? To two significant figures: 4.1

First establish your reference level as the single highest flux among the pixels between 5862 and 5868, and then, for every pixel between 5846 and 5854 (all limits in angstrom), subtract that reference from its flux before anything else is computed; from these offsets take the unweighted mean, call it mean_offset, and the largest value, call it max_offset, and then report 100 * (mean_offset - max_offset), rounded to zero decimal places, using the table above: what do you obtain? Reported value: -10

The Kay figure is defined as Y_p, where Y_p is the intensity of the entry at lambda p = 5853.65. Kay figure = 4.631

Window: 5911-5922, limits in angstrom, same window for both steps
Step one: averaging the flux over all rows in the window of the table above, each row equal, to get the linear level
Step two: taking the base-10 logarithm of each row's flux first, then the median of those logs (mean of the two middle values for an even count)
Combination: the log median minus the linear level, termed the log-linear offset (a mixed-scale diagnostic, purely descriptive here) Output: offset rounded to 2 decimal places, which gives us -3.84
